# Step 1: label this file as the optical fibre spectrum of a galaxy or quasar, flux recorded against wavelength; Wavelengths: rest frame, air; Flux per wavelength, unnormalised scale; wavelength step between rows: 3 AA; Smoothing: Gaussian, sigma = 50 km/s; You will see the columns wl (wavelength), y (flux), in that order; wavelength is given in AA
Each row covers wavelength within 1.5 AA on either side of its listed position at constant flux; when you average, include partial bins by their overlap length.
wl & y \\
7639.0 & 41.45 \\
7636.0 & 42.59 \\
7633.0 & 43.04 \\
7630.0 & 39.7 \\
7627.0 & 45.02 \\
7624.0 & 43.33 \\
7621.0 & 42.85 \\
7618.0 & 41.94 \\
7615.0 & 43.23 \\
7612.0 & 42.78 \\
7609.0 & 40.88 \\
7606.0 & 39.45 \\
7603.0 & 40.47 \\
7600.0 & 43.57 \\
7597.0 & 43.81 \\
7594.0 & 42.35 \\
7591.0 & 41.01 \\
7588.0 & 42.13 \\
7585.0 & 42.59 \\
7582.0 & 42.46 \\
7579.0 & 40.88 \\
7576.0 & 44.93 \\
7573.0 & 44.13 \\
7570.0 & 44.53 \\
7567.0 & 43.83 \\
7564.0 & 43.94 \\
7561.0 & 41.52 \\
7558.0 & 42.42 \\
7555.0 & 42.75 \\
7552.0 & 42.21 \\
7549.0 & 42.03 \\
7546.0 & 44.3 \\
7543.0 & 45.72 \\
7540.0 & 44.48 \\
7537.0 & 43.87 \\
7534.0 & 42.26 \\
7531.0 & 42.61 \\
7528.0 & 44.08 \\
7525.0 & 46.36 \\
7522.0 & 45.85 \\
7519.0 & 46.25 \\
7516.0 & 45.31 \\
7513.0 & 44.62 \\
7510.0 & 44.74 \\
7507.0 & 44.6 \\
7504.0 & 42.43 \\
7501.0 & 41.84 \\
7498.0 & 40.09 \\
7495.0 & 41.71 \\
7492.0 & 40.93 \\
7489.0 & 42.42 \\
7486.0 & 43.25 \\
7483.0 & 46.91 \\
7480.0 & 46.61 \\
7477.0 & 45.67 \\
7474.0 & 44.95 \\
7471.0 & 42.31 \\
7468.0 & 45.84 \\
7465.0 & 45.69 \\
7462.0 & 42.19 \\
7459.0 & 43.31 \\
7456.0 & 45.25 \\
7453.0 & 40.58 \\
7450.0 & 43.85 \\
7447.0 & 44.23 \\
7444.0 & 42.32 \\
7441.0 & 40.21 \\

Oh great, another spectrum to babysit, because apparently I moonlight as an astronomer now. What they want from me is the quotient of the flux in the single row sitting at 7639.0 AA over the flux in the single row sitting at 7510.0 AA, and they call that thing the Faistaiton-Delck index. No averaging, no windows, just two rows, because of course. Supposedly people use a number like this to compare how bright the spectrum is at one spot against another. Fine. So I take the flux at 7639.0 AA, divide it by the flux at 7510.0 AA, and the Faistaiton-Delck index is 0.93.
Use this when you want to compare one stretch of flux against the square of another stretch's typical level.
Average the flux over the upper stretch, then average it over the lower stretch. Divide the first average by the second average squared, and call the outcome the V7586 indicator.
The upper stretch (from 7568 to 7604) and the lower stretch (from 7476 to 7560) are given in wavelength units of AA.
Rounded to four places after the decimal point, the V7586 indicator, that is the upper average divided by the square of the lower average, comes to 0.0223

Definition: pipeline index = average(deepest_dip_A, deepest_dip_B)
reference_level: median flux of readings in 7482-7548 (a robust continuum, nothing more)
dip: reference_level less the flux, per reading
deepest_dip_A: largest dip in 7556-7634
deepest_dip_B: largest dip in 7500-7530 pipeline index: 3.5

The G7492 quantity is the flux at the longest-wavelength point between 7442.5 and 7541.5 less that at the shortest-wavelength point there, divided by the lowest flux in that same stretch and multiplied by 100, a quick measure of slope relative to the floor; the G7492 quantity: 5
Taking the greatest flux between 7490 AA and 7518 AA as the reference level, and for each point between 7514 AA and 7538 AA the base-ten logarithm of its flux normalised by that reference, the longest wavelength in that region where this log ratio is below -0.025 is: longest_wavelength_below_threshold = 7534.0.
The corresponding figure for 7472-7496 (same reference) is 7495.0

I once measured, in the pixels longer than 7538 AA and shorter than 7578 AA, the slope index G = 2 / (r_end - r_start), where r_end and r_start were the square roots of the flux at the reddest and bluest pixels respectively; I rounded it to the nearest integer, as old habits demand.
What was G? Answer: 59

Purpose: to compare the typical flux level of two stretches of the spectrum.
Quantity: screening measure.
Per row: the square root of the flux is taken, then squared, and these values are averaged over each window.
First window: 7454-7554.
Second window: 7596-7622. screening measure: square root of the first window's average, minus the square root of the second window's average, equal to 0.14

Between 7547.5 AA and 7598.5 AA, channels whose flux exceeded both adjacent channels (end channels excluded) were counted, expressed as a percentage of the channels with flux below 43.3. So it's 45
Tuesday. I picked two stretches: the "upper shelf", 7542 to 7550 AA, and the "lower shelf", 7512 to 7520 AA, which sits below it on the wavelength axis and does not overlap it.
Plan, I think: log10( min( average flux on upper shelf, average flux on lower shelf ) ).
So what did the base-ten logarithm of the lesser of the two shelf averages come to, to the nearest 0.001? 1.644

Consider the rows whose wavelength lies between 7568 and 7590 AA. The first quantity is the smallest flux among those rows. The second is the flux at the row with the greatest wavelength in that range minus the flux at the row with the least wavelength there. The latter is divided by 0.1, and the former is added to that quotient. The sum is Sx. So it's 17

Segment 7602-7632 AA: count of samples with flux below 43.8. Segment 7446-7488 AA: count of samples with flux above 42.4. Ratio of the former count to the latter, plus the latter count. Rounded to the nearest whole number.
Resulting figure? 12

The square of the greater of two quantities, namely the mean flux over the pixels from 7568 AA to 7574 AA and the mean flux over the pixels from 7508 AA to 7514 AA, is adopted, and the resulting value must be 1996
